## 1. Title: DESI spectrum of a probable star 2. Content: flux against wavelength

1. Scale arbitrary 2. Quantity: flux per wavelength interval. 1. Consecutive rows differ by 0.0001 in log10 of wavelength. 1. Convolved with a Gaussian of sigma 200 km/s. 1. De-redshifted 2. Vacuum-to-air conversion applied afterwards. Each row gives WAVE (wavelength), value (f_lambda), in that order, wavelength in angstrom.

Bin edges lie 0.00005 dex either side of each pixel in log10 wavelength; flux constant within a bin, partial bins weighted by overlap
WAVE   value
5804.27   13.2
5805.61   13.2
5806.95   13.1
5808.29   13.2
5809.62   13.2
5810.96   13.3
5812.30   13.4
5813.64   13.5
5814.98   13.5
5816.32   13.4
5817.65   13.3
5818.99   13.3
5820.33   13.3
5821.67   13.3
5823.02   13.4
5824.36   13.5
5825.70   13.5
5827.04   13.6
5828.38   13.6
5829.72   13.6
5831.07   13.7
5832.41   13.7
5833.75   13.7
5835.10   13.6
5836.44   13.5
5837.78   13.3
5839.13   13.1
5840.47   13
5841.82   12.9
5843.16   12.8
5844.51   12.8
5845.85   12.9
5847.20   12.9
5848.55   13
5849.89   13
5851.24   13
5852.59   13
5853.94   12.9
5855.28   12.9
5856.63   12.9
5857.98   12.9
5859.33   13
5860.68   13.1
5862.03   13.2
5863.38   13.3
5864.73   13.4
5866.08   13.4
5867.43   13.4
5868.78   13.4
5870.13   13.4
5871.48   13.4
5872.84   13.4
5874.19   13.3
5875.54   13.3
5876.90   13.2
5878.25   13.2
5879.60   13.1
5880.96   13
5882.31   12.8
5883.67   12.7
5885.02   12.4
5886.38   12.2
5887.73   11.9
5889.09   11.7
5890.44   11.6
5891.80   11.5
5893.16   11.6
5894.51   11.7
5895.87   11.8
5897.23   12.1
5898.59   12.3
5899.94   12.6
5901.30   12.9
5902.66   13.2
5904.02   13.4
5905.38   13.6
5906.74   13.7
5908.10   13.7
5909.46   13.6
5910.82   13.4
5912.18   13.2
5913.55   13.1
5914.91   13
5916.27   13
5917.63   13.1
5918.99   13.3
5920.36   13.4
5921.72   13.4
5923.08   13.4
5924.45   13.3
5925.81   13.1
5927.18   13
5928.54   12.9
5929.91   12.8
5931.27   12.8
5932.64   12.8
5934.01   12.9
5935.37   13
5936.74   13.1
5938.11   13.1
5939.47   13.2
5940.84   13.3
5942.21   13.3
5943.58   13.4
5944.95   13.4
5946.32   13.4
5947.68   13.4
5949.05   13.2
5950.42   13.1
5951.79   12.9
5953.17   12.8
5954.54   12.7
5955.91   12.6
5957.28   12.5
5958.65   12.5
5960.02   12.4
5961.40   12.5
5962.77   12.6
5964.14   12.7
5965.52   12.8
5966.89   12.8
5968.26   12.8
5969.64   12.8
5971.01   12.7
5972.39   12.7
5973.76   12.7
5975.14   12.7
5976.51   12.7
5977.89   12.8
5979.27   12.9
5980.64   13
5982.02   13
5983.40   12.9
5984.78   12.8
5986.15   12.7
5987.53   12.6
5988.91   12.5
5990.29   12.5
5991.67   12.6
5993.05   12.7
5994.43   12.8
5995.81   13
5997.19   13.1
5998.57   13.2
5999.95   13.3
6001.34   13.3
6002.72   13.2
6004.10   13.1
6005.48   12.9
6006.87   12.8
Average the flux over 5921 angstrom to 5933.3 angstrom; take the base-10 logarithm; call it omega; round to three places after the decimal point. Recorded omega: 1.116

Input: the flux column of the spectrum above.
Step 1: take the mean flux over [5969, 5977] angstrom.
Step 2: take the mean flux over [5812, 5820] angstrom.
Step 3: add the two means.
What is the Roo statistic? 26.1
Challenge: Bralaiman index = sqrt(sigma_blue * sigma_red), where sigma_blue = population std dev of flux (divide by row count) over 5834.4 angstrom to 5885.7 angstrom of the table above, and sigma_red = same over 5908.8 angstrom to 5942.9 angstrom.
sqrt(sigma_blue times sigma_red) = 0.23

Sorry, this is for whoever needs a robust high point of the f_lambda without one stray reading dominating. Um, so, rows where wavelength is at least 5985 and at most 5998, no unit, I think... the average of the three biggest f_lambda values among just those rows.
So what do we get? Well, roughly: 13.0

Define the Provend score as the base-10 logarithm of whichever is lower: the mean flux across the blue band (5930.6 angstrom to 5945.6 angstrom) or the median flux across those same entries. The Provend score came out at 1.117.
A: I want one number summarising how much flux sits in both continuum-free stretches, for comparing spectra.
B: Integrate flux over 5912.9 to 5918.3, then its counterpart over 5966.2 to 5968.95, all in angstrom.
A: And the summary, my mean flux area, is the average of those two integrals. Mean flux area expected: 53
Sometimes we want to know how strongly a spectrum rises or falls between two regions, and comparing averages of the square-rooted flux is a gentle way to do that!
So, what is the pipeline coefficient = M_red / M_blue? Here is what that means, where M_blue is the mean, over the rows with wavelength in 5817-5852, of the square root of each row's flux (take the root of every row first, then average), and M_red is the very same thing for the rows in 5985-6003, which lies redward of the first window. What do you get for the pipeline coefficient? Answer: 0.985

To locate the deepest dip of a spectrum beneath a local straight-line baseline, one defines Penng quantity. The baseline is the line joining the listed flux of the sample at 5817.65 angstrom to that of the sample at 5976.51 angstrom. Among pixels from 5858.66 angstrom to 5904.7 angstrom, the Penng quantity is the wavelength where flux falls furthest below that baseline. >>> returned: 5891.80 angstrom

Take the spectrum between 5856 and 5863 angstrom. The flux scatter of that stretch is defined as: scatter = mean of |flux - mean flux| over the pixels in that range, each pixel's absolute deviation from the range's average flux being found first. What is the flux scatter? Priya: 0.10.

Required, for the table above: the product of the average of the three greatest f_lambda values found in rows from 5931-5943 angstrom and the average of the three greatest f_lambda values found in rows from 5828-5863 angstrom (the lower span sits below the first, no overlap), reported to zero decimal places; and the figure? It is 182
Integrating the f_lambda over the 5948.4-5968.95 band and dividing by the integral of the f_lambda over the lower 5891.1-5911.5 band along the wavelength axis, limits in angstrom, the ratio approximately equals 1.01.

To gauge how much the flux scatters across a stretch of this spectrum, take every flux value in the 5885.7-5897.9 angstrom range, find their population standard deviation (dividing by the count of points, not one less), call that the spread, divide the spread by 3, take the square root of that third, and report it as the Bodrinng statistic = 0.27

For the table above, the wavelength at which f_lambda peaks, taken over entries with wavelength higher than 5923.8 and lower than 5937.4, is 5924.45 angstrom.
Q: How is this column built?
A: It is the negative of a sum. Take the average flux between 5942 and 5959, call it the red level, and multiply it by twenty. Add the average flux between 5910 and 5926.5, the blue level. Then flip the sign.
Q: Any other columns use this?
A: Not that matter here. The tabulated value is -274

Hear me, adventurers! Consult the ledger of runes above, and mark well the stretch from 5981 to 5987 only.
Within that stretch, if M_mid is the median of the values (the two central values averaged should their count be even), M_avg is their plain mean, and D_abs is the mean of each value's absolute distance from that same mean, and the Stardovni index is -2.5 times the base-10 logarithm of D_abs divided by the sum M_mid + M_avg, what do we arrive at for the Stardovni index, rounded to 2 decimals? 6.02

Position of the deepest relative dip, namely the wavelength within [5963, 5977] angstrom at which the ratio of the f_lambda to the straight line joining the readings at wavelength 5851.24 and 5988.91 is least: 5964.14 angstrom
